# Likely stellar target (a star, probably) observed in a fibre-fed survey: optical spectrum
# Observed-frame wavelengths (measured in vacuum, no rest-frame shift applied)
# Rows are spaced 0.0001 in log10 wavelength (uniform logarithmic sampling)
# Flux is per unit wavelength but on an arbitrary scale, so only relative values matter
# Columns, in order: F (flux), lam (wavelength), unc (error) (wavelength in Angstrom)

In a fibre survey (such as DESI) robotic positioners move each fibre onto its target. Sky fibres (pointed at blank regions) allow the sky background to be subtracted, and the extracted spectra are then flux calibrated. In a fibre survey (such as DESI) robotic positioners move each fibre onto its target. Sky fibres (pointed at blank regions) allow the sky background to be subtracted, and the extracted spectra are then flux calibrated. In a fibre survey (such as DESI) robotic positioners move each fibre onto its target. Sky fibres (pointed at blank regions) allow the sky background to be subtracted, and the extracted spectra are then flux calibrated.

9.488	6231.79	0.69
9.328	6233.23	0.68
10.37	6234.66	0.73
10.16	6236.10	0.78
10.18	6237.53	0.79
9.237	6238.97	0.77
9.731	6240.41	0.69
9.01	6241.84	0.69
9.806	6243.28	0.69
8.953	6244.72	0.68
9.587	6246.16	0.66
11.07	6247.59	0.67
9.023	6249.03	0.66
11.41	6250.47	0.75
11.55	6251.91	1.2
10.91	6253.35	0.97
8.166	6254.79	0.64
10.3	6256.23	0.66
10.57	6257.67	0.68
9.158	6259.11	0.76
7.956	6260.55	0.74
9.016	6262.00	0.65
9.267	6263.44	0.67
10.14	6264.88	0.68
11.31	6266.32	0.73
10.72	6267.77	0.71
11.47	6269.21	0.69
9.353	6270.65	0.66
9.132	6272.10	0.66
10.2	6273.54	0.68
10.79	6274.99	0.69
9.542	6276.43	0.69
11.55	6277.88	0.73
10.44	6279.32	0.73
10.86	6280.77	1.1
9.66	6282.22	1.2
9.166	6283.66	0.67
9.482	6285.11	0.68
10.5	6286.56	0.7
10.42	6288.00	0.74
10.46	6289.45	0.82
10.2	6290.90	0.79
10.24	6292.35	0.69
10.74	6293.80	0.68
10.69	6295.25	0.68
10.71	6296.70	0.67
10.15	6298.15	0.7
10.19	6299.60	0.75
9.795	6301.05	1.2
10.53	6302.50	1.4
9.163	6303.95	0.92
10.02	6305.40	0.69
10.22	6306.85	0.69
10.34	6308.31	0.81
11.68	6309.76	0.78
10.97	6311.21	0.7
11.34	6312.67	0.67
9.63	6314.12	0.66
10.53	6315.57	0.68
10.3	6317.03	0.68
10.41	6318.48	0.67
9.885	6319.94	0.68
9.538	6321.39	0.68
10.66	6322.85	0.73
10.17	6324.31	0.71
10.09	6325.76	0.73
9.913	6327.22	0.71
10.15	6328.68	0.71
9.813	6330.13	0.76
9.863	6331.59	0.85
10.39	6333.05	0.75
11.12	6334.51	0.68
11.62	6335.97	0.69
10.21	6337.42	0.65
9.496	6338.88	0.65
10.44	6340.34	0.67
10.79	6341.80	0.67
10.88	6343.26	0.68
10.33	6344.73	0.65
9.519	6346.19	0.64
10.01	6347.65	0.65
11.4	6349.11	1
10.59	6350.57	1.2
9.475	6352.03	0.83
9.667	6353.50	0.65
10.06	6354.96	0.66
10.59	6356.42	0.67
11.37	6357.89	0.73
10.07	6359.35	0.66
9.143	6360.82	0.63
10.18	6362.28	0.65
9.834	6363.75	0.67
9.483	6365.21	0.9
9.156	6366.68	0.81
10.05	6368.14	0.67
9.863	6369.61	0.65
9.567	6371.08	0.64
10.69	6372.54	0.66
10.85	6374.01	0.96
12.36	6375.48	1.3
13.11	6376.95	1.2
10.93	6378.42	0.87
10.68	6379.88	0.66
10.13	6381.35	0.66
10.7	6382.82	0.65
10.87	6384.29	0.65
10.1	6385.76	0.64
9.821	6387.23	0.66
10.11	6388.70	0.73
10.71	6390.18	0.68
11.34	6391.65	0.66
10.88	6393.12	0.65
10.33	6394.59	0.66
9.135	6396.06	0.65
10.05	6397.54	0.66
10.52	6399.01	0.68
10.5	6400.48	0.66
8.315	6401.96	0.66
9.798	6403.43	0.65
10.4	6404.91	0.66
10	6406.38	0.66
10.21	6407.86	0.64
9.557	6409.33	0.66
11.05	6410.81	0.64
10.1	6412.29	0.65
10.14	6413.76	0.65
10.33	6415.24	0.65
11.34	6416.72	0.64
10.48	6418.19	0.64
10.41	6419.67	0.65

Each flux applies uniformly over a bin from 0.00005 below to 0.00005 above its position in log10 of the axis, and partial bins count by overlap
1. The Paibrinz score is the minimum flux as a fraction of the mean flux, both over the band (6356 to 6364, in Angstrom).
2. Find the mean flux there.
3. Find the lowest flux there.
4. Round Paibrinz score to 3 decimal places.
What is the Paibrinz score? 0.897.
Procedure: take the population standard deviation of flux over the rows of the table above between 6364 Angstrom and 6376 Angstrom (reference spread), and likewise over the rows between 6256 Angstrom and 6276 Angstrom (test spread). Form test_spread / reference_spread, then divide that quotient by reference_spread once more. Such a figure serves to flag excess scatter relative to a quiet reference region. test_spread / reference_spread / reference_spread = 1.0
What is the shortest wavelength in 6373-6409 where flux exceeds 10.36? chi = 6374.01 Angstrom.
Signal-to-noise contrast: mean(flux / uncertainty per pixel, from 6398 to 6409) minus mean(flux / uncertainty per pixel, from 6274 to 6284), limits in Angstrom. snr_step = 2.1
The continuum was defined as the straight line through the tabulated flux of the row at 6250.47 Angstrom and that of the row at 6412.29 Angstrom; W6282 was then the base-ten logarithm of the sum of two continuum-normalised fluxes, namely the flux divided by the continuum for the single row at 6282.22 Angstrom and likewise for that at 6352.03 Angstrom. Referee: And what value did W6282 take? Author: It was 0.25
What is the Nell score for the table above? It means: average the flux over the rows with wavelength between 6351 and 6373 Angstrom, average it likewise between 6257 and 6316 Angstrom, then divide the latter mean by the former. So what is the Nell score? 1.03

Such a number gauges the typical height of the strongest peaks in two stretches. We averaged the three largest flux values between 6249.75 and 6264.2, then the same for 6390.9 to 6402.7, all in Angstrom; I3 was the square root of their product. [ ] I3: 11.1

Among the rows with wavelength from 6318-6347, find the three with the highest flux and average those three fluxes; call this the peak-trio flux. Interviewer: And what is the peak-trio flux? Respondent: 11.21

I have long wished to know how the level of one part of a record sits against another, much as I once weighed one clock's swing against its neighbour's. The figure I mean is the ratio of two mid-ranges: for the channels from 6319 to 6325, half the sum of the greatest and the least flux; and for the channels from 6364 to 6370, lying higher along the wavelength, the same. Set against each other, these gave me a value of 1.05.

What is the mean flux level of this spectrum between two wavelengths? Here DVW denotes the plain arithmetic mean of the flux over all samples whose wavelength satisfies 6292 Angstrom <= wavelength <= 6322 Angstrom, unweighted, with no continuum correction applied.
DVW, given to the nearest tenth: 10.3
